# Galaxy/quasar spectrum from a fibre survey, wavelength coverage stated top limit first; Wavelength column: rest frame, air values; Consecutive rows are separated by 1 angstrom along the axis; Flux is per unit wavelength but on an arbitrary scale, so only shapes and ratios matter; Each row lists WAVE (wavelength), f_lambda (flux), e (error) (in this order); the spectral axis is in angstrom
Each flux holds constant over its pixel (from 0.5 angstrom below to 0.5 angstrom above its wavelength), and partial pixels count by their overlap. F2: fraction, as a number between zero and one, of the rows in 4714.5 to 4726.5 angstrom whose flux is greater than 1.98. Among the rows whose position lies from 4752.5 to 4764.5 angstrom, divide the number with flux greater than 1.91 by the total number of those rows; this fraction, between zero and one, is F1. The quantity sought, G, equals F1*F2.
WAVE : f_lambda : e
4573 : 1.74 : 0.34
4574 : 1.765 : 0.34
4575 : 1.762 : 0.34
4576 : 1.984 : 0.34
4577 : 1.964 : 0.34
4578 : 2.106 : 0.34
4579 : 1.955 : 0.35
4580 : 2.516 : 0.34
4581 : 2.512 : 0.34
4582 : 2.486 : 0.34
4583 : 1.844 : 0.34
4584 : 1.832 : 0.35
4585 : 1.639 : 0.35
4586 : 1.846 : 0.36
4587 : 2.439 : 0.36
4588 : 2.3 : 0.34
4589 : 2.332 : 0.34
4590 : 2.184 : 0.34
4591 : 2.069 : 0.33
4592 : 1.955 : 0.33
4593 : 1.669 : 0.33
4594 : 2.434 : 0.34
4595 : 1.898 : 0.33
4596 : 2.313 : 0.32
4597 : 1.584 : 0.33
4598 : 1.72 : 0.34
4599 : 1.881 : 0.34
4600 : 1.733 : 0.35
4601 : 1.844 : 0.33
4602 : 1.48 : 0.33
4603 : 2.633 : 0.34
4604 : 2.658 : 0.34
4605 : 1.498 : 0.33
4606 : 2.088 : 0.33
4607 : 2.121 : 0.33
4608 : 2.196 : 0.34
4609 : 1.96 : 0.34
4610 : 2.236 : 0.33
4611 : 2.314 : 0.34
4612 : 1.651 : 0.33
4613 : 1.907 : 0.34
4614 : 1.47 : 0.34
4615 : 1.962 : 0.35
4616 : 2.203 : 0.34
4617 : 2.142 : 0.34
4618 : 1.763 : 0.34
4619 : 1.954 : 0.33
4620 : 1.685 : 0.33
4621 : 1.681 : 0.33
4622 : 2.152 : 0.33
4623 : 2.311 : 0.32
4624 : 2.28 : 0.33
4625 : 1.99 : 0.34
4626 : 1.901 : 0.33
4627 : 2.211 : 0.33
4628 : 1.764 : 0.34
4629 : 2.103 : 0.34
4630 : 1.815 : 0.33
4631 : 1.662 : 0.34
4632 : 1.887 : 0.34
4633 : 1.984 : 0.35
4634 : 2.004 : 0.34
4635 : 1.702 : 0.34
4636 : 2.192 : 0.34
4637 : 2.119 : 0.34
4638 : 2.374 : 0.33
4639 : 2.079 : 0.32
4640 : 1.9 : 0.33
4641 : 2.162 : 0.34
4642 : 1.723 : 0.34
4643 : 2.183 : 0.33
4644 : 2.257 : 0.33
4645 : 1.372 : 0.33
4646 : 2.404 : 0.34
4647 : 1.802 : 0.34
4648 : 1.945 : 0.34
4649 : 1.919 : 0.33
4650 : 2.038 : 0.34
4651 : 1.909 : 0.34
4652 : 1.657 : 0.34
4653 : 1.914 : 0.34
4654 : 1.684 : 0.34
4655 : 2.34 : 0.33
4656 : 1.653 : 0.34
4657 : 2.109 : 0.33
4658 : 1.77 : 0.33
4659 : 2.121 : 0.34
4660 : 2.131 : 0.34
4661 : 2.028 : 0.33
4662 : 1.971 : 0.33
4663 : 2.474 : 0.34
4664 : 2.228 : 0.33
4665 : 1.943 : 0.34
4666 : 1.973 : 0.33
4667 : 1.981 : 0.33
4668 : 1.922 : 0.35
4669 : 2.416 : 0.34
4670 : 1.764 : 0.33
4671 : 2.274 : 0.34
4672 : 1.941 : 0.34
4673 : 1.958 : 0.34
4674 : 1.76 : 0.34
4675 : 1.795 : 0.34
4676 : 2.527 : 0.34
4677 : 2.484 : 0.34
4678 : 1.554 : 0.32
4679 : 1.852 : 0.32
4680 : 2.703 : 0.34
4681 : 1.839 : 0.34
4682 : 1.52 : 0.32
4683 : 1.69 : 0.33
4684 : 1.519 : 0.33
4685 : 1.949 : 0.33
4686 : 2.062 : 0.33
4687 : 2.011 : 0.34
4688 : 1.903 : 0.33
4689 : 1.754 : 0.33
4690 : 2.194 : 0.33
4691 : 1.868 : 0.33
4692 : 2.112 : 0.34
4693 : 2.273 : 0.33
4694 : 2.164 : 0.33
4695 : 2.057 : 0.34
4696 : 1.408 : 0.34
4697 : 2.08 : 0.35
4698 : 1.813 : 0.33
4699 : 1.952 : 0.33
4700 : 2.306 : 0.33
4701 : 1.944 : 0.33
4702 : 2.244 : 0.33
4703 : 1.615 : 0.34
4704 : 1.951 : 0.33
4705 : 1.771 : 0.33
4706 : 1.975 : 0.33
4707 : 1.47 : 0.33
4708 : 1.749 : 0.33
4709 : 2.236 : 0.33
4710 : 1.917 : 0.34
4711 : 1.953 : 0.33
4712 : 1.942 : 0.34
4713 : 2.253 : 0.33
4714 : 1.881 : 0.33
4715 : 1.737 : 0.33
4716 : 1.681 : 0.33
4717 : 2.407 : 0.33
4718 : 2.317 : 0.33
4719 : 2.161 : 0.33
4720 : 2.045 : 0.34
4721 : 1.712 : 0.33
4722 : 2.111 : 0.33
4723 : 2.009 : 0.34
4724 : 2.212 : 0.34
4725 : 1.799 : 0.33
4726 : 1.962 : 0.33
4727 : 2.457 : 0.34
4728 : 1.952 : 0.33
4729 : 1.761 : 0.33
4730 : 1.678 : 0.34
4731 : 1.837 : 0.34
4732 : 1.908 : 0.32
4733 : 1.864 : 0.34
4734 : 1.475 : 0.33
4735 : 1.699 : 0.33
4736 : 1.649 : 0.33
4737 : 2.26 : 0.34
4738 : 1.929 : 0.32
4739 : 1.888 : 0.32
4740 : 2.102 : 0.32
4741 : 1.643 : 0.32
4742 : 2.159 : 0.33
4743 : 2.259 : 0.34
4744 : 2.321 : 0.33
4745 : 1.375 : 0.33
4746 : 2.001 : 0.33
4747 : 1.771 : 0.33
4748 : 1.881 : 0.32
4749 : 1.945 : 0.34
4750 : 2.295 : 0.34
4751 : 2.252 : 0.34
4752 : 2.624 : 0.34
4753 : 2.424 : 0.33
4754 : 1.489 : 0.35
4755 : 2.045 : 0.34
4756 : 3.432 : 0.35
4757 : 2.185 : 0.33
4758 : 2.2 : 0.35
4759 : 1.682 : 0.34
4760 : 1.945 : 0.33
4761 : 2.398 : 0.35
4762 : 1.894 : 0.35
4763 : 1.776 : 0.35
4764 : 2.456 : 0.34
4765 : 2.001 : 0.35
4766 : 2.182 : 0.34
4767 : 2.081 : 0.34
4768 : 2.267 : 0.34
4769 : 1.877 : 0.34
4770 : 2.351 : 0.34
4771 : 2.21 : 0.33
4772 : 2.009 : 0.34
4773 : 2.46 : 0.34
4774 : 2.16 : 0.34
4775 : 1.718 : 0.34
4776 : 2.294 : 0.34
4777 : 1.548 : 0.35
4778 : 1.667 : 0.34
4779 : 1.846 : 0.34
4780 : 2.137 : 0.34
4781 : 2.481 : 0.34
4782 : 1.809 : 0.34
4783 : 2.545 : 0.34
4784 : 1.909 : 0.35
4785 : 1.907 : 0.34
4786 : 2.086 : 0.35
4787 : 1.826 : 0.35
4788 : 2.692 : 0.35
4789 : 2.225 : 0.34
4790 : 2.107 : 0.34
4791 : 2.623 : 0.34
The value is 0.39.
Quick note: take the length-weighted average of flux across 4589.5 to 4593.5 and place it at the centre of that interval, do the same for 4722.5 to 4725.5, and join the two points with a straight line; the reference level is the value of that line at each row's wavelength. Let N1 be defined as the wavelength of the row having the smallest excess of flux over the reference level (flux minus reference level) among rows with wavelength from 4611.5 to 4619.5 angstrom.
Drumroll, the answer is 4614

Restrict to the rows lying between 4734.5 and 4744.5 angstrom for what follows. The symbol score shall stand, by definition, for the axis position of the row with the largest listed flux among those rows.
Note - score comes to 4744 angstrom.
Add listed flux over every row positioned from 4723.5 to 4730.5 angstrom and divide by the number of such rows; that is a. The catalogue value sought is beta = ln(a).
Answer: 0.68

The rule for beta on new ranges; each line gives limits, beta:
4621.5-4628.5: 0.74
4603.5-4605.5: 0.73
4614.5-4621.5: 0.65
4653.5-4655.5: 0.70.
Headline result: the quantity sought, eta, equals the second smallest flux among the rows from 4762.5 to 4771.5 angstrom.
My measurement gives 1.877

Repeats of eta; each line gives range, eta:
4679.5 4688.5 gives 1.52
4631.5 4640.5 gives 1.887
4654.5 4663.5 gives 1.77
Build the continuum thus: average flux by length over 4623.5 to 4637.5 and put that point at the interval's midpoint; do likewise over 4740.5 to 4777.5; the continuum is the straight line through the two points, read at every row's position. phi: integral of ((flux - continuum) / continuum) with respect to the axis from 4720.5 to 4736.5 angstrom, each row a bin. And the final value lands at -1.4 angstrom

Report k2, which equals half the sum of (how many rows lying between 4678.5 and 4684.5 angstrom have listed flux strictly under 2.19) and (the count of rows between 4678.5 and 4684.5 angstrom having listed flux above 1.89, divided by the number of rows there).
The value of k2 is 2.58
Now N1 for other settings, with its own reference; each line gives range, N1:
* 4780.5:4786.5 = 4782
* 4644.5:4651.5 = 4645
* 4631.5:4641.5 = 4635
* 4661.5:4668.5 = 4668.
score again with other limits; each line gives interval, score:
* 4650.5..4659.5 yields 4655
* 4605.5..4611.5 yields 4611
